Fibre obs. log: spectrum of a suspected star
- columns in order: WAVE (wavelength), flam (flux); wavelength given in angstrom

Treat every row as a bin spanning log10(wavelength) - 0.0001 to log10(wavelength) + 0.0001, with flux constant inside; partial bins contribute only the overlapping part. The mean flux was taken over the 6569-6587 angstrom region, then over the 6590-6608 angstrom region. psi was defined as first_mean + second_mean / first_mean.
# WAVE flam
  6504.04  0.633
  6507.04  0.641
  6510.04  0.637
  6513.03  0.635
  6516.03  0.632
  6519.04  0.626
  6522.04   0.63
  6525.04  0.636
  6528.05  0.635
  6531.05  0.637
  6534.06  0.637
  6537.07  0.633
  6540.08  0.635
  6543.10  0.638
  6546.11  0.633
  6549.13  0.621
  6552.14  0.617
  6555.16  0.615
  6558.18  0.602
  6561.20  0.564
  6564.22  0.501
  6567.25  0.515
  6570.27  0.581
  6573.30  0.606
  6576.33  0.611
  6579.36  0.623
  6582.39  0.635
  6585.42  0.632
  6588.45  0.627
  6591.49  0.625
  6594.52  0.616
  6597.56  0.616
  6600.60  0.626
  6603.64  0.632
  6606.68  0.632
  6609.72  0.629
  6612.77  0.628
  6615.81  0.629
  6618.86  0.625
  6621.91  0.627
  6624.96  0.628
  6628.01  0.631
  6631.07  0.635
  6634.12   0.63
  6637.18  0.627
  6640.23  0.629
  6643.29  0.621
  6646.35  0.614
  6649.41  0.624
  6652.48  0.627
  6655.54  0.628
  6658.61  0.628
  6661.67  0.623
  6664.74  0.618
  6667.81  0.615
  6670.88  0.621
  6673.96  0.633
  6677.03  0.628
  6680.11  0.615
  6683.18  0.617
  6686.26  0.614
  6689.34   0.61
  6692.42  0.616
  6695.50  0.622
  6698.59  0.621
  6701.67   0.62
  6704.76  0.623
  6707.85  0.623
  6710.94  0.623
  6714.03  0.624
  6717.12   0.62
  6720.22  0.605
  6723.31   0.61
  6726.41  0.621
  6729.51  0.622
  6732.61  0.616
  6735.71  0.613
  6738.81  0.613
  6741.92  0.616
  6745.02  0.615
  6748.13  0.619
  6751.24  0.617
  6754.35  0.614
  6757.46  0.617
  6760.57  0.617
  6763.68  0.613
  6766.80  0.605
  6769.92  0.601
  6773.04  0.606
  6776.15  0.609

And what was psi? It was 1.63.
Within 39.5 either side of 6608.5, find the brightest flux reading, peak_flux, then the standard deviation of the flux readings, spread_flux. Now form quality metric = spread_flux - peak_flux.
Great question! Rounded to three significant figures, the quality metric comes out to -0.624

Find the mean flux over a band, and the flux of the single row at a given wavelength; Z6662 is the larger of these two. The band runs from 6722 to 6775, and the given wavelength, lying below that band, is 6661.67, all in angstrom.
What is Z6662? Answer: 0.623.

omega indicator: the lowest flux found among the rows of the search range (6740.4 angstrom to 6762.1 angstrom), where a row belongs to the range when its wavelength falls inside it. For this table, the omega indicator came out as 0.614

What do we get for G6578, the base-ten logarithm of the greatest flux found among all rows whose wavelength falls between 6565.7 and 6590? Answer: -0.197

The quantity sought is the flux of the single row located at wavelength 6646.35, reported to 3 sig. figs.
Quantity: 0.614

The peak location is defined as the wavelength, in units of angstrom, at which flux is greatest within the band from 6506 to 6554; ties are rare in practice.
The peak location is 6507.04 angstrom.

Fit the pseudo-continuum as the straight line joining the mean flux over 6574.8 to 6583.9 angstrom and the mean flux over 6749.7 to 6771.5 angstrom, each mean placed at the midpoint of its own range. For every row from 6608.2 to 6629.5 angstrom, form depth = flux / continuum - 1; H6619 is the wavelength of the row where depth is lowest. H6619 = 6618.86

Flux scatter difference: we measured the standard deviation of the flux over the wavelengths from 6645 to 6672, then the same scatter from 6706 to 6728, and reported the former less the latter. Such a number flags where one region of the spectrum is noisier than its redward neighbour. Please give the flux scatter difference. -0.002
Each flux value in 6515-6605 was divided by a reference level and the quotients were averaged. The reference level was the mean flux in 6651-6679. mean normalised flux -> 0.984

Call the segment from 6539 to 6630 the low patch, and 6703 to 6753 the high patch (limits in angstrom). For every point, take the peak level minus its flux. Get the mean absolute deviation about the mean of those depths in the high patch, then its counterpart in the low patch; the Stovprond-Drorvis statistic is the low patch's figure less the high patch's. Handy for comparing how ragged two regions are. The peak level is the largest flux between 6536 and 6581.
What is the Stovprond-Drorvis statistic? 0.0165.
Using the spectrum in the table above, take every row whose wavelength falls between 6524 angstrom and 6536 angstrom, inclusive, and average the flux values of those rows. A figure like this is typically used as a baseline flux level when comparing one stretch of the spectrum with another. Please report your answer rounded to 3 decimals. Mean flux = 0.636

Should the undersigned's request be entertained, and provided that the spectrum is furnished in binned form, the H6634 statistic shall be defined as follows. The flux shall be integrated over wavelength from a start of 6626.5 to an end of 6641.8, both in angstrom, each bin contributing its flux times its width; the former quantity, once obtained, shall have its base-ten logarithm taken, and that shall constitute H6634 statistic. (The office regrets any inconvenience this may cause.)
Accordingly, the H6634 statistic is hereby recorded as 0.98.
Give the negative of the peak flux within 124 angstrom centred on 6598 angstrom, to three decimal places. -0.638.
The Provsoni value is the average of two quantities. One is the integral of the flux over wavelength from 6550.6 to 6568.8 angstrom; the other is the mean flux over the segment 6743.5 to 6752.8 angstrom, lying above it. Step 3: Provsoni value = 5.5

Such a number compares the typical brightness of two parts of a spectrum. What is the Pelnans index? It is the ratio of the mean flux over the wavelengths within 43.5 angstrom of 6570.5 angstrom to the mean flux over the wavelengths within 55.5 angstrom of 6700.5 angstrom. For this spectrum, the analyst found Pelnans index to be 0.99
